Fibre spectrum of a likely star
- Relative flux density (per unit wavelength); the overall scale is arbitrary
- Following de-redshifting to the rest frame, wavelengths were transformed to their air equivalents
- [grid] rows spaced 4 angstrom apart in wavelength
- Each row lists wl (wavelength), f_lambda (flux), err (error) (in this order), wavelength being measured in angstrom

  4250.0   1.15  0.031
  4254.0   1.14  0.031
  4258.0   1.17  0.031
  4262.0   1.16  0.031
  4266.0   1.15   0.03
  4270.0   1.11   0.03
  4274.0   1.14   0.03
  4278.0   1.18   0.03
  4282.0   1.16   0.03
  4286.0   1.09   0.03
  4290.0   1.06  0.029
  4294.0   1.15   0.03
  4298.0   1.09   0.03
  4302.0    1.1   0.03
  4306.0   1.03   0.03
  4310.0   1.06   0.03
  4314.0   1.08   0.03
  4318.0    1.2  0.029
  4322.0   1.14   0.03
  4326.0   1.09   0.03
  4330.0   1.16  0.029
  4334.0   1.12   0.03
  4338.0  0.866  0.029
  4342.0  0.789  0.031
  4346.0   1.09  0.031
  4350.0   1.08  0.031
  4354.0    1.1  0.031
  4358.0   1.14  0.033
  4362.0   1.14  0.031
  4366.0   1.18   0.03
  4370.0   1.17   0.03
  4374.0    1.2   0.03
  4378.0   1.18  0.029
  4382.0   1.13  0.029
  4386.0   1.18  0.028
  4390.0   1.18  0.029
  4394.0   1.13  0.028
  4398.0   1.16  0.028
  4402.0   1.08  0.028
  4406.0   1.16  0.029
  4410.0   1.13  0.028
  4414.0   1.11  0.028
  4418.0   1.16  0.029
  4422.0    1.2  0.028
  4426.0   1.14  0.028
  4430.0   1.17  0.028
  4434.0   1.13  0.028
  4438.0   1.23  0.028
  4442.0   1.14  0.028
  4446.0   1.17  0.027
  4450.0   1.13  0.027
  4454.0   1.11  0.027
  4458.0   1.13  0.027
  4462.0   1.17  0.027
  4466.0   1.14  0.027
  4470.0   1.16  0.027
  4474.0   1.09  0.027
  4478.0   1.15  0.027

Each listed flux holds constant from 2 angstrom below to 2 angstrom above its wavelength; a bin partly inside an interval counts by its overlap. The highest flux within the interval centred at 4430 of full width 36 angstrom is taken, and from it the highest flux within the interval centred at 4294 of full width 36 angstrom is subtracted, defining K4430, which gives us 0.05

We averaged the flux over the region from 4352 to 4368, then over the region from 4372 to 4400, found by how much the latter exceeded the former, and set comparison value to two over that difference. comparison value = 78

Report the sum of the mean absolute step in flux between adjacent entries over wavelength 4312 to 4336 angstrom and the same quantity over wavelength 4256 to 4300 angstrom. 0.108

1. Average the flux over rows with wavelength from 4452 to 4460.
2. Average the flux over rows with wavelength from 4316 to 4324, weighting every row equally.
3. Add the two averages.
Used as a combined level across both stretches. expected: 2.29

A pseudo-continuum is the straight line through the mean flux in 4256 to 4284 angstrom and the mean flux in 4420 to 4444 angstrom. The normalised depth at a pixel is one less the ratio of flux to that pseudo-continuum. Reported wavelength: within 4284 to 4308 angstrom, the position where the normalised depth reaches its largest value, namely 4306.0 angstrom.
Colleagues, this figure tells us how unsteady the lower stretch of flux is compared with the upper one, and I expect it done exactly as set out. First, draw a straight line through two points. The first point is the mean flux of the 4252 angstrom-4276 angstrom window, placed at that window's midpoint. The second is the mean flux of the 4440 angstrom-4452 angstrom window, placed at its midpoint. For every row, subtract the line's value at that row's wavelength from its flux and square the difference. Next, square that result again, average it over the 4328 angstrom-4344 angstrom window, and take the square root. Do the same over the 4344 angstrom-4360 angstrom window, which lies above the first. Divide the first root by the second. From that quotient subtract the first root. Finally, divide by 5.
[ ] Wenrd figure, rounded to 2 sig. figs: 5.2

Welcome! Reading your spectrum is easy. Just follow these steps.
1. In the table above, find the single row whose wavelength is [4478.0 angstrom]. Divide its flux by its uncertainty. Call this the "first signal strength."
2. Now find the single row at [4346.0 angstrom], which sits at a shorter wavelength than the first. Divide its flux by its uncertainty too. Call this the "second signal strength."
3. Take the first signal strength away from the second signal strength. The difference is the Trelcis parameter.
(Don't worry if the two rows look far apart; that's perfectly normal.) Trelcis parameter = -7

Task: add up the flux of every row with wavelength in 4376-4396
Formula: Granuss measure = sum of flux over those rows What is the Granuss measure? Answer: 5.80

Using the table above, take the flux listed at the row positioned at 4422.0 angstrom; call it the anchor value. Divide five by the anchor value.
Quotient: 4.17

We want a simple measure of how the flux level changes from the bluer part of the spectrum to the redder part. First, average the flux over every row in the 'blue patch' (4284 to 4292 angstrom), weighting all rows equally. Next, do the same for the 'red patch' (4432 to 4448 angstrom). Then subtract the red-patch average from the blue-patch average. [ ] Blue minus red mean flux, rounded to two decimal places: -0.09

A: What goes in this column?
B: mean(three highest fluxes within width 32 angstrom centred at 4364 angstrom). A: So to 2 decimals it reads 1.19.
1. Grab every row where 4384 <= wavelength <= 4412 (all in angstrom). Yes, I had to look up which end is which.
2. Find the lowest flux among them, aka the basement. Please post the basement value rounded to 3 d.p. 1.080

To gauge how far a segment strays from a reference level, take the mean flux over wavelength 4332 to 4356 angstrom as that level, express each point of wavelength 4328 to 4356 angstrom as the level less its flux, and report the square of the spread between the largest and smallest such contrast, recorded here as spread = 0.138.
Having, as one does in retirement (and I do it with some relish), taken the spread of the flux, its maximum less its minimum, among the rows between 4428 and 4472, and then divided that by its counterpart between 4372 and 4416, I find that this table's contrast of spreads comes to 1.0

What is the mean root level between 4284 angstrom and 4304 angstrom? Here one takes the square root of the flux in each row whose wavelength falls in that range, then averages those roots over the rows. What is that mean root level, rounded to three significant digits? 1.05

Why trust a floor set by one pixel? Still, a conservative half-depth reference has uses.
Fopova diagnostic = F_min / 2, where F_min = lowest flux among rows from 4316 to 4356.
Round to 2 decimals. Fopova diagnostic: 0.39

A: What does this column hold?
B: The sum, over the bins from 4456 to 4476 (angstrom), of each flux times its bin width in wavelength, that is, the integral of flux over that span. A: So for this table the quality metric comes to 22.8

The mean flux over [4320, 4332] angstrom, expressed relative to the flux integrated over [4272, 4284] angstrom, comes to 0.081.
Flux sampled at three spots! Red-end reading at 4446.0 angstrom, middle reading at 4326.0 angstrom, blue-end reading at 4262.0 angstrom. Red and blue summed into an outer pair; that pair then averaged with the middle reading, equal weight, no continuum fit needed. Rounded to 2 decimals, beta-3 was 1.71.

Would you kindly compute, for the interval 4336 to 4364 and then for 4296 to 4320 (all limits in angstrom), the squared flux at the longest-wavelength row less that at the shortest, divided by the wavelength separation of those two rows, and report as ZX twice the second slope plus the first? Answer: 0.048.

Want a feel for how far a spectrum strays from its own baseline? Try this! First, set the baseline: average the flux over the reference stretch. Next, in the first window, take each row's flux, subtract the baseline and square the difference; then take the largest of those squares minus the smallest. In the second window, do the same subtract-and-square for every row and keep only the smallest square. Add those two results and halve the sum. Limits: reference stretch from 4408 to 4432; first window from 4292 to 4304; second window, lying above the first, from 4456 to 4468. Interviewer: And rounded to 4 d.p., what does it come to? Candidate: 0.0020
